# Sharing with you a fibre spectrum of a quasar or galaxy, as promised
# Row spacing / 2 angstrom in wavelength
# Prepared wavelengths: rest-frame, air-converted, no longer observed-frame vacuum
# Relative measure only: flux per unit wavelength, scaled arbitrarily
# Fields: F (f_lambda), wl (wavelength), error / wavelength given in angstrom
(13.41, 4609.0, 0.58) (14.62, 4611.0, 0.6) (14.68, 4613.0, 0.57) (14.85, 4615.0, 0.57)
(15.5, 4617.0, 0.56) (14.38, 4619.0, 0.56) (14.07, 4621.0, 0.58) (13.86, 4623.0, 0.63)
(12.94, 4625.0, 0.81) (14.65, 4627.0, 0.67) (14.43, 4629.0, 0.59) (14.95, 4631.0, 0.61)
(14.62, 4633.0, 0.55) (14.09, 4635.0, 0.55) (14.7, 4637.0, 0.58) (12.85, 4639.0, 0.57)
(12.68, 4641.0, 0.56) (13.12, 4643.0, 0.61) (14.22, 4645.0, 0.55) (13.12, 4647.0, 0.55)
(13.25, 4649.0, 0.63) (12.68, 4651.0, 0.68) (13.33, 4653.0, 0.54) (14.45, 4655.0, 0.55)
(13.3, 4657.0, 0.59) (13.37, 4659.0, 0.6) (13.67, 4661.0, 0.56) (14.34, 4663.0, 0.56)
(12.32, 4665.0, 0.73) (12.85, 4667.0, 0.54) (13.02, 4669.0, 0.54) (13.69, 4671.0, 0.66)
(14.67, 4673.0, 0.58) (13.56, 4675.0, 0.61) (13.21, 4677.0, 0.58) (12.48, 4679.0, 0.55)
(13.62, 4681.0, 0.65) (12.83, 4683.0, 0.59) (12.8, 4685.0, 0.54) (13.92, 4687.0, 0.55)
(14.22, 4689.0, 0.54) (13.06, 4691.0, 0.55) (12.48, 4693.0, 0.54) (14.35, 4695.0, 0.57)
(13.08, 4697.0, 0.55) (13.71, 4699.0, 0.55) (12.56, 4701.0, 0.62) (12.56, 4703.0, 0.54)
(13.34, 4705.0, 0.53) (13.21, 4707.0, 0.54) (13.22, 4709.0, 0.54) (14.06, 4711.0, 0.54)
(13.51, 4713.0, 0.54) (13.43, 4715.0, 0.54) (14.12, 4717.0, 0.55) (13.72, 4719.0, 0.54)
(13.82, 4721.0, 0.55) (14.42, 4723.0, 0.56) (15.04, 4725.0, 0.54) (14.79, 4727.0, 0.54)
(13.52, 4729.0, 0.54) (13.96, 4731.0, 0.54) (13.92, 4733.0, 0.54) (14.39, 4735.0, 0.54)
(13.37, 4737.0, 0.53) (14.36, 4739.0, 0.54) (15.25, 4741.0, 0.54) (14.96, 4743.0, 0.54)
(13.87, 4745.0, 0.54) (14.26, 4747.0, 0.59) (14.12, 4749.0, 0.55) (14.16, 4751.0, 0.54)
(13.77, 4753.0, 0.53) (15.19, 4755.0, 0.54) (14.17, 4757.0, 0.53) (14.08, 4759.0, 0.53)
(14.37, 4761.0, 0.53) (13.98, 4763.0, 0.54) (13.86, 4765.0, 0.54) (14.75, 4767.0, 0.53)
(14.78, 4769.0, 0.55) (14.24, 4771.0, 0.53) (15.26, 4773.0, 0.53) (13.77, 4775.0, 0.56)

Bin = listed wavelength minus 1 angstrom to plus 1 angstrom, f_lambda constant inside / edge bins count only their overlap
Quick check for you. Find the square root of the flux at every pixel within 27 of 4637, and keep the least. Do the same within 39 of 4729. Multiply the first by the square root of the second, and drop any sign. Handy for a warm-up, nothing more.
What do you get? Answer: 6.69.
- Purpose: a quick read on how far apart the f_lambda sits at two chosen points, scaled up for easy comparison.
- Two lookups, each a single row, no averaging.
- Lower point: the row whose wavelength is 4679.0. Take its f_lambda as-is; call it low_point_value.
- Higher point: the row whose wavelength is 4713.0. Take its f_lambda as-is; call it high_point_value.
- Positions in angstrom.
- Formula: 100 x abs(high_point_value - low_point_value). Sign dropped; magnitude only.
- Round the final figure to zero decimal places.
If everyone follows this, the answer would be 103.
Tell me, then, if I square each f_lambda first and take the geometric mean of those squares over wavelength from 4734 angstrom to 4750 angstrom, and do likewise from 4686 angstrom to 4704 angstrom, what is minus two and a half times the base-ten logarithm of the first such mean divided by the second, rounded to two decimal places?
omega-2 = -0.16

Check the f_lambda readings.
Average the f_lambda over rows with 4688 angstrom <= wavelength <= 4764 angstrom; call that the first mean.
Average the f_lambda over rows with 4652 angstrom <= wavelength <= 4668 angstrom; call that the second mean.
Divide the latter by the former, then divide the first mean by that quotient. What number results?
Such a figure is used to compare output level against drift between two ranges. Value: 14.4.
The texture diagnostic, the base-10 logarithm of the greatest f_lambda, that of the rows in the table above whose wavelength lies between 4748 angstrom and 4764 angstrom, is 1.18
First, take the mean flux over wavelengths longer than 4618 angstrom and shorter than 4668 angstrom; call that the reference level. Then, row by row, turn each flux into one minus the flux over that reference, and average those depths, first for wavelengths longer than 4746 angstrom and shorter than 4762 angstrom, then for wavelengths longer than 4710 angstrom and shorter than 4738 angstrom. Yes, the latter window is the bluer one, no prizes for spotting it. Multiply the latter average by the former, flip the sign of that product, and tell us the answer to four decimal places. -0.0010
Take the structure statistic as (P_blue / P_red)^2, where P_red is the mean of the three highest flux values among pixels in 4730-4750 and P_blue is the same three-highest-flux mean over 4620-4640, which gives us 0.99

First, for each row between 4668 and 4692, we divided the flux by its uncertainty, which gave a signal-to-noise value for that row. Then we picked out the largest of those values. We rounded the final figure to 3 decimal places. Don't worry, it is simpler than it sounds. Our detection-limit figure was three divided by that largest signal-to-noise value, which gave 0.114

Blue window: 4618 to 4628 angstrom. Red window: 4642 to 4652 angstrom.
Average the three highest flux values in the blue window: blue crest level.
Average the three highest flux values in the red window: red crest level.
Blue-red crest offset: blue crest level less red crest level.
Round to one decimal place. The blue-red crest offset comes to 0.8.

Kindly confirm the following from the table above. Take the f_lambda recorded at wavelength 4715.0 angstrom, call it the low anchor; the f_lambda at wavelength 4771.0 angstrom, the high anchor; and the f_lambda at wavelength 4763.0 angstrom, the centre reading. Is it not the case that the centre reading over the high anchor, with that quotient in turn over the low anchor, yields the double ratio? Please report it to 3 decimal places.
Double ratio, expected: 0.073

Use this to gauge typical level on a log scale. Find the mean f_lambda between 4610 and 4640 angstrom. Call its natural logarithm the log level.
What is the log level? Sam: 2.66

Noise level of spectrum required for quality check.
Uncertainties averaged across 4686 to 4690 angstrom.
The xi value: 0.545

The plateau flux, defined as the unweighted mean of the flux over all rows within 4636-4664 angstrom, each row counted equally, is 13.51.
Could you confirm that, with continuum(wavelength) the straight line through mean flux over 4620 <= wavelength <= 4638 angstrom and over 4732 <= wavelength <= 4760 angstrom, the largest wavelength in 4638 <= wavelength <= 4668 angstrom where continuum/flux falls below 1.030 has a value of 4663.0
